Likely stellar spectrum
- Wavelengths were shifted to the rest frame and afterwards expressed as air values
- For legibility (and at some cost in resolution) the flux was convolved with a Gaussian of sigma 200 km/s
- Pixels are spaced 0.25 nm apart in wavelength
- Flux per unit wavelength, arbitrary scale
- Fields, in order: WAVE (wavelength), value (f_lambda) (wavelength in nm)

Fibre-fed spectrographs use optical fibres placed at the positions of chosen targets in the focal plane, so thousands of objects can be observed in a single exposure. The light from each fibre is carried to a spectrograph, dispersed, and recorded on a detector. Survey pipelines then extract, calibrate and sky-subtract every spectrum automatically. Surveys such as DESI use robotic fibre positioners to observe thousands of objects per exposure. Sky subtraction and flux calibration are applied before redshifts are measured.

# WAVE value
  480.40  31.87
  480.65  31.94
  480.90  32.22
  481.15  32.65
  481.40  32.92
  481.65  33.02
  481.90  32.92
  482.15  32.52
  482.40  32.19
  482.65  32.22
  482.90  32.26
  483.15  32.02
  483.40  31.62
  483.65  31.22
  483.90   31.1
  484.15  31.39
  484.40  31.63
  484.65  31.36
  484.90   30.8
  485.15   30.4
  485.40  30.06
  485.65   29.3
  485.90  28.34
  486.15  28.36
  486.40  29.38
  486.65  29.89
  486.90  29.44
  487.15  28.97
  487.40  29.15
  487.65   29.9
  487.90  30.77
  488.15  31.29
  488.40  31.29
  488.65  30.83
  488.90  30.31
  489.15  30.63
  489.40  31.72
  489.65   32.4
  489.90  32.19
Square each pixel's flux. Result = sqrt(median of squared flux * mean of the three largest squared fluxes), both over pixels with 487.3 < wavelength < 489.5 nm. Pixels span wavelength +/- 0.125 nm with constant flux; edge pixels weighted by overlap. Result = 967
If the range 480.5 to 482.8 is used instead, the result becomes 1072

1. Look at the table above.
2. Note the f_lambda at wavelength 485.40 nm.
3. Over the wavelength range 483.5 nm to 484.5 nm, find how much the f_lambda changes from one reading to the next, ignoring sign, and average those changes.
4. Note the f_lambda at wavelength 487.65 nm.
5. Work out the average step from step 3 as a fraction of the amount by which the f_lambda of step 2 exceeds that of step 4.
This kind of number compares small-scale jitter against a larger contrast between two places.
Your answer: 1.4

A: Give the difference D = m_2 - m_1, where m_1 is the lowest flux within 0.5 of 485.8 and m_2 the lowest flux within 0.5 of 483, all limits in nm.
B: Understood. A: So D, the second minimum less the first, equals 3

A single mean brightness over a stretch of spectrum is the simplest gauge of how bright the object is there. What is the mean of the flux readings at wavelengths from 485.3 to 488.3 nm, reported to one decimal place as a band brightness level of 29.6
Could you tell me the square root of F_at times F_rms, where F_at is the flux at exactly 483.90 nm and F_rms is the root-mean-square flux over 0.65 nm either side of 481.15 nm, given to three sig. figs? 31.8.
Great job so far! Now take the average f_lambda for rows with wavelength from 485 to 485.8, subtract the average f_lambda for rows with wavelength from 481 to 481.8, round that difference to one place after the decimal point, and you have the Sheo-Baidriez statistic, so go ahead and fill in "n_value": -2.9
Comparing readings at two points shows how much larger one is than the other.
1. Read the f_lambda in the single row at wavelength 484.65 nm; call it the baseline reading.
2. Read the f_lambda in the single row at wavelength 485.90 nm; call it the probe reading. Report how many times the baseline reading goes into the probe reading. 0.90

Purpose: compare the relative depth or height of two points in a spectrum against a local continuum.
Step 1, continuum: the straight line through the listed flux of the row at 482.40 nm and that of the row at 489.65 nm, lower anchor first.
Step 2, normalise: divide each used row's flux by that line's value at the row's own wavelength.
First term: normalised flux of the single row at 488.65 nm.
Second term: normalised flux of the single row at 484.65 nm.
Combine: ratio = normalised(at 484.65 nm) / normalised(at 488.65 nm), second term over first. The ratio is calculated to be 1.02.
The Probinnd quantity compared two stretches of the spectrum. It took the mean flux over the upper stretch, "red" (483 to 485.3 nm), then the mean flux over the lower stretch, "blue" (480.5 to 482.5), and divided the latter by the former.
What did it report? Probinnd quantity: 1.040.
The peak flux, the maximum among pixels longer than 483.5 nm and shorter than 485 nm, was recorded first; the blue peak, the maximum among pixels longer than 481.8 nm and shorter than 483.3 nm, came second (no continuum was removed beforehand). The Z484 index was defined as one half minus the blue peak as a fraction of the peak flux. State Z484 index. -0.54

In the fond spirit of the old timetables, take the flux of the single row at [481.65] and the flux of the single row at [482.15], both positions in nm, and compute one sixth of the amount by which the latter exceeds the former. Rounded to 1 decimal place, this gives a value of -0.1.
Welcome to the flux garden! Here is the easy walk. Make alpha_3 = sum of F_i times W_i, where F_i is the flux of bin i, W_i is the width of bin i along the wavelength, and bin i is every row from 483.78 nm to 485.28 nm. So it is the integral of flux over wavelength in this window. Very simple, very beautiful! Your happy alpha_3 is 47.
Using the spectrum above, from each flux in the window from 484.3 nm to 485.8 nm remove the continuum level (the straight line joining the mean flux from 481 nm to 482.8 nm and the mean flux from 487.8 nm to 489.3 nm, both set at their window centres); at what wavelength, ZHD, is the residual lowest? 485.65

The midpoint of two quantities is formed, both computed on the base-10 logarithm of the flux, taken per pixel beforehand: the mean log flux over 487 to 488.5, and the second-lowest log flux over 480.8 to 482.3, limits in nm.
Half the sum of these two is 1.50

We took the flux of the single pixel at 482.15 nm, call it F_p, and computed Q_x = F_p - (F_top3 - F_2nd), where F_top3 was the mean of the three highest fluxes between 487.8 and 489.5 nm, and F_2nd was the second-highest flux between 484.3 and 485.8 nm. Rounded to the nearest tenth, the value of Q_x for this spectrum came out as 32.4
